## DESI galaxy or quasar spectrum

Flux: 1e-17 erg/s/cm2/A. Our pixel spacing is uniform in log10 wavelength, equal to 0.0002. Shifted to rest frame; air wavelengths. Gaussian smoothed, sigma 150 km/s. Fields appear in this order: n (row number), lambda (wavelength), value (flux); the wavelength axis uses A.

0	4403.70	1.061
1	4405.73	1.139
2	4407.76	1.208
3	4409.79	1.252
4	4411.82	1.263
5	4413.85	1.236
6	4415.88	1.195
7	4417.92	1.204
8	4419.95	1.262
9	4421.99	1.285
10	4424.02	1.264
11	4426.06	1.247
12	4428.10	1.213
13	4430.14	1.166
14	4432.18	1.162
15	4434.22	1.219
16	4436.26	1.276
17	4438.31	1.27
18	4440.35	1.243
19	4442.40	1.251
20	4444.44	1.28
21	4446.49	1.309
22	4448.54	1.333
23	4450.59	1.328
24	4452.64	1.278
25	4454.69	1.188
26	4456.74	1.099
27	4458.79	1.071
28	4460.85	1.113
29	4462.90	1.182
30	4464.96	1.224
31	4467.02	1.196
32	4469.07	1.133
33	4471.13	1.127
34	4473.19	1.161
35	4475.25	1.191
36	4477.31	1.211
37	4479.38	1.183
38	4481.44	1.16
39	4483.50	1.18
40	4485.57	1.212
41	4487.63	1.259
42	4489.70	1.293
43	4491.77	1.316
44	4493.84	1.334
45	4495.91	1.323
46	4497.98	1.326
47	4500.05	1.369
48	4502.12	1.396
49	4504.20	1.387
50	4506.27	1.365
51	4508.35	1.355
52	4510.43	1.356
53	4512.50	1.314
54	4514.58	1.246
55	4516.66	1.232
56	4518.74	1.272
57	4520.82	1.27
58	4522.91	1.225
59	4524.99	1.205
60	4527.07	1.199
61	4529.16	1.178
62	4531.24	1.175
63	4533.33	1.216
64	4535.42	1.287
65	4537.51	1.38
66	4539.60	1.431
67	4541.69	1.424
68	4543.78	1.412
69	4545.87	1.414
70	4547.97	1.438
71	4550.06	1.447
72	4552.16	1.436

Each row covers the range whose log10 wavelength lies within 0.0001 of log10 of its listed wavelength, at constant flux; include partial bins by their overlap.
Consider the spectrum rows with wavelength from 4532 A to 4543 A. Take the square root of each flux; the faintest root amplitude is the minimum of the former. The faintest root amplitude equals 1.10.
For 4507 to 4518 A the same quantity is 1.11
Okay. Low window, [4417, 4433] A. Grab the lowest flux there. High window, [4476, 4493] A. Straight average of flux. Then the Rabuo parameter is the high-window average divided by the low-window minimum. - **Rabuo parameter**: 1.06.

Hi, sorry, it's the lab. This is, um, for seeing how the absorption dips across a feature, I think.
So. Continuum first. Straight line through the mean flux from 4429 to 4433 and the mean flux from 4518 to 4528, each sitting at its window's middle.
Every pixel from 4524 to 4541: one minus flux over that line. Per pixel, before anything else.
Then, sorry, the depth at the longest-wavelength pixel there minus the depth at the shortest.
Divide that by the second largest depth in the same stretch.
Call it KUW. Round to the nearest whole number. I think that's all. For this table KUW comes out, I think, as -4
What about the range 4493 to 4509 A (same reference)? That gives 0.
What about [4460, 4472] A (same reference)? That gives 0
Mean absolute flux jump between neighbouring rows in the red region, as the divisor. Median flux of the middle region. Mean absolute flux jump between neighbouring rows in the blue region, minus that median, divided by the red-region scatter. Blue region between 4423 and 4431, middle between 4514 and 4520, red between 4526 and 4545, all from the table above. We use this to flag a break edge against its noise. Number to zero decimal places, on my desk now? -32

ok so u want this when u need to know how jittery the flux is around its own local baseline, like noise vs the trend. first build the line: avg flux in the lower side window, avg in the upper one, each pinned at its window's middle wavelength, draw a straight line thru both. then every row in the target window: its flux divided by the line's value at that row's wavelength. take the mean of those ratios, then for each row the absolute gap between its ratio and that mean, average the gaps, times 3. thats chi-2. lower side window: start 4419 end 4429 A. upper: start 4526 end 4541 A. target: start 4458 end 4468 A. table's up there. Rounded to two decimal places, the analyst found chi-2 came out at 0.12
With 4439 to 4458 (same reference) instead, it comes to 0.13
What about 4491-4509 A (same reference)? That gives 0.06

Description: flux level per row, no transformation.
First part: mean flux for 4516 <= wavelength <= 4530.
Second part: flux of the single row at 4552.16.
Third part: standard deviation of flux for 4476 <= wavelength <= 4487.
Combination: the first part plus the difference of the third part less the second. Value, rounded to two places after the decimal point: -0.19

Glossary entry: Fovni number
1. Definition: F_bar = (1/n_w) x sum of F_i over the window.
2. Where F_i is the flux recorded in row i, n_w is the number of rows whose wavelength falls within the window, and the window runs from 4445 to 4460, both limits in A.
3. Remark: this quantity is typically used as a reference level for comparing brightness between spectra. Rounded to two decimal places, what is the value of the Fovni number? 1.23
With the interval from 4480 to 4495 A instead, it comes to 1.25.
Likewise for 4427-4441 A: 1.22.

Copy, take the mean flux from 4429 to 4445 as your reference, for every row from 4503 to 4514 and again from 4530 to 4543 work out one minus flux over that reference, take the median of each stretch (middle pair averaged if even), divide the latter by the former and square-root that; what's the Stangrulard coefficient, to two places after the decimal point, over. 0.90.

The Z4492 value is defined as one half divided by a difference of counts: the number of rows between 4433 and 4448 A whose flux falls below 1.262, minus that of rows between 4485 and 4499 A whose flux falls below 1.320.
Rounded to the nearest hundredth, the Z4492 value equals -0.50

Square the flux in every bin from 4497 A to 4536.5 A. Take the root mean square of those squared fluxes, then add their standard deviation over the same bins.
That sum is 1.85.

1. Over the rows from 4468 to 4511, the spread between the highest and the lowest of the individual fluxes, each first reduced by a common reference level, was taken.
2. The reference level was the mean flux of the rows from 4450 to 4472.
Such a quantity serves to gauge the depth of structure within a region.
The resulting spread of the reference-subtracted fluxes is 0.269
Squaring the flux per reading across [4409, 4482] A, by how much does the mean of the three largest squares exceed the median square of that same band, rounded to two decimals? 0.27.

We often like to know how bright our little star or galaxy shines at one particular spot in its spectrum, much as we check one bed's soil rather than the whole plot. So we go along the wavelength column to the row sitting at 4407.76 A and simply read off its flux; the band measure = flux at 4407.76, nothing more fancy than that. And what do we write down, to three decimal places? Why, 1.208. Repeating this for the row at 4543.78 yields 1.412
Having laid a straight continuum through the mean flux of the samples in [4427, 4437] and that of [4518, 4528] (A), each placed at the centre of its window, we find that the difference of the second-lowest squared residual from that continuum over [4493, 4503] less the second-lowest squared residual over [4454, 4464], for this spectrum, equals 0.009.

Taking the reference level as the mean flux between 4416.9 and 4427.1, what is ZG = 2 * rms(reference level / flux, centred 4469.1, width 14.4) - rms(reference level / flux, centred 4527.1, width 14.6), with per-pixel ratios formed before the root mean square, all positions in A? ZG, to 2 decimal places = 1.10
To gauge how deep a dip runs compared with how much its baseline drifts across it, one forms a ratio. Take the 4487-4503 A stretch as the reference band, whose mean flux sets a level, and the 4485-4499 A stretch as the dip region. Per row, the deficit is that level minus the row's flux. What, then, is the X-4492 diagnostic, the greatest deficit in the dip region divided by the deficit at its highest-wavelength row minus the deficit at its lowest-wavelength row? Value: -1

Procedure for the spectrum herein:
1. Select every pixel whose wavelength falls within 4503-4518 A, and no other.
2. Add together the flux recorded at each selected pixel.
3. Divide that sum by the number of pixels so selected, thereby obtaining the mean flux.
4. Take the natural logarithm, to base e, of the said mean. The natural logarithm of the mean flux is 0.28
